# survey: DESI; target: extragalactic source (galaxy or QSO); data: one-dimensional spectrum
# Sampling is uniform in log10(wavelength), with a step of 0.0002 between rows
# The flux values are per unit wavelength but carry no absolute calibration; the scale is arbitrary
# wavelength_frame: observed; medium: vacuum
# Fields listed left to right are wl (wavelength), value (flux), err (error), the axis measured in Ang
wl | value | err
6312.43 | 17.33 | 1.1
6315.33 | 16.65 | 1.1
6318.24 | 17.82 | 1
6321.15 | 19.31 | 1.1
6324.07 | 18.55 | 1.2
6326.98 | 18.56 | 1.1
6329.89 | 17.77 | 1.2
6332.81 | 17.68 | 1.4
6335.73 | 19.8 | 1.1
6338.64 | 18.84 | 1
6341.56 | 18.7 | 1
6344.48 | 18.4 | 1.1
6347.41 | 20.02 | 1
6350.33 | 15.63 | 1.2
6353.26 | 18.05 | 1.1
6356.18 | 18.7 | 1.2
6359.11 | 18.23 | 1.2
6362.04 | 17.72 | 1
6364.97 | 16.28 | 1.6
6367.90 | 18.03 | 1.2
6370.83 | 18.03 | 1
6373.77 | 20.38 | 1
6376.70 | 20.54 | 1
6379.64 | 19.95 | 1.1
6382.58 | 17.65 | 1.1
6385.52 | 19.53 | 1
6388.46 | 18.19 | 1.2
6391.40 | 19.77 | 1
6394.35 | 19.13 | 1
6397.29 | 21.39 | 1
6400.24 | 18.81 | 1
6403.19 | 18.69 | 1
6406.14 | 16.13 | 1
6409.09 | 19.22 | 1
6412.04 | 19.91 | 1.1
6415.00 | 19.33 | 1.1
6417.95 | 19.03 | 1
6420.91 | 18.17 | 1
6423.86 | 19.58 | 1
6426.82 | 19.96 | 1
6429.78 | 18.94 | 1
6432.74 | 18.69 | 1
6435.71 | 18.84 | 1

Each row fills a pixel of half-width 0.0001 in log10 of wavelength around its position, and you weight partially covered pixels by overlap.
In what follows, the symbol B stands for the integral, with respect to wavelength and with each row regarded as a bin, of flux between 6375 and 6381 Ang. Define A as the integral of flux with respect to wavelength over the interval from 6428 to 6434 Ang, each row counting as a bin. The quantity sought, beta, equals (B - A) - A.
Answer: -105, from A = 113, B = 122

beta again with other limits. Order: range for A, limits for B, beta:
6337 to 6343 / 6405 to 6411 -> -118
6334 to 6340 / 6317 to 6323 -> -120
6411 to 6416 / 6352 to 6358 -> -86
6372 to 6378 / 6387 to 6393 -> -130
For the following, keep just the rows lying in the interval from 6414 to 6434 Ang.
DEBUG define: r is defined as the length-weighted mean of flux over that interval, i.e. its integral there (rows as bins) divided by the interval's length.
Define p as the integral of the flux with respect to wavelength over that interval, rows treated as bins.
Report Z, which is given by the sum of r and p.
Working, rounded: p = 382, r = 19.1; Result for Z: 401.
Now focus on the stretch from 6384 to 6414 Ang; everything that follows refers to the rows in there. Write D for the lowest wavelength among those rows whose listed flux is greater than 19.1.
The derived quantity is 6385.52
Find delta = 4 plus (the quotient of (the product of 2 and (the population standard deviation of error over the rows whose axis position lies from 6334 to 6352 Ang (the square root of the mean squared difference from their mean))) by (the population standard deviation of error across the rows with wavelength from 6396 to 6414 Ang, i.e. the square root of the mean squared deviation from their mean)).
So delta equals 8.0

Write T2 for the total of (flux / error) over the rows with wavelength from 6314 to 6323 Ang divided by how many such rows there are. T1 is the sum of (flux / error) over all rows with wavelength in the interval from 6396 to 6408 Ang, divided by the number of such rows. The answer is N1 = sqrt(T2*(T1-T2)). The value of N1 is 5.7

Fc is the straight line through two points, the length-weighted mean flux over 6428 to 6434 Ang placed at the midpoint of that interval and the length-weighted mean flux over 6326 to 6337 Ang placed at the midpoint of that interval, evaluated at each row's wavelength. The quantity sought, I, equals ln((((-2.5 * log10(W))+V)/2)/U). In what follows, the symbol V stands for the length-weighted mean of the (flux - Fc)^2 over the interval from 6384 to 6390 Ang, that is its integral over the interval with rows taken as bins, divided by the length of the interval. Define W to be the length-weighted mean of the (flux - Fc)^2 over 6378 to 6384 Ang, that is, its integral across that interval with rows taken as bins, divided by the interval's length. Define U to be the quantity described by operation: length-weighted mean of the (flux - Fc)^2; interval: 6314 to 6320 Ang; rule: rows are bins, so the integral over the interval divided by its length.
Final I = -3.2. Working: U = 1.5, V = 0.50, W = 1.4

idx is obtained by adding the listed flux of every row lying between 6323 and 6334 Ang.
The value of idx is 72.6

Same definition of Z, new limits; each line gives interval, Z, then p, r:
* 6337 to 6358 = 404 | 385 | 18.3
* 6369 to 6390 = 422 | 402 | 19.2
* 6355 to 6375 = 381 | 363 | 18.2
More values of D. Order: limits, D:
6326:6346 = 6335.73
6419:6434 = 6423.86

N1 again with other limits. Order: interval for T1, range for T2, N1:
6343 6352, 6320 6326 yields 1.2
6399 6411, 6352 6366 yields 6.9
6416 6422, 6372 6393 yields 1.3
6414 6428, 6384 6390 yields 5.1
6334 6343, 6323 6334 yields 7.3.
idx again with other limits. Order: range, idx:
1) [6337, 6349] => 76.0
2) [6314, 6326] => 72.3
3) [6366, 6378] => 77.0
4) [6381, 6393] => 75.1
